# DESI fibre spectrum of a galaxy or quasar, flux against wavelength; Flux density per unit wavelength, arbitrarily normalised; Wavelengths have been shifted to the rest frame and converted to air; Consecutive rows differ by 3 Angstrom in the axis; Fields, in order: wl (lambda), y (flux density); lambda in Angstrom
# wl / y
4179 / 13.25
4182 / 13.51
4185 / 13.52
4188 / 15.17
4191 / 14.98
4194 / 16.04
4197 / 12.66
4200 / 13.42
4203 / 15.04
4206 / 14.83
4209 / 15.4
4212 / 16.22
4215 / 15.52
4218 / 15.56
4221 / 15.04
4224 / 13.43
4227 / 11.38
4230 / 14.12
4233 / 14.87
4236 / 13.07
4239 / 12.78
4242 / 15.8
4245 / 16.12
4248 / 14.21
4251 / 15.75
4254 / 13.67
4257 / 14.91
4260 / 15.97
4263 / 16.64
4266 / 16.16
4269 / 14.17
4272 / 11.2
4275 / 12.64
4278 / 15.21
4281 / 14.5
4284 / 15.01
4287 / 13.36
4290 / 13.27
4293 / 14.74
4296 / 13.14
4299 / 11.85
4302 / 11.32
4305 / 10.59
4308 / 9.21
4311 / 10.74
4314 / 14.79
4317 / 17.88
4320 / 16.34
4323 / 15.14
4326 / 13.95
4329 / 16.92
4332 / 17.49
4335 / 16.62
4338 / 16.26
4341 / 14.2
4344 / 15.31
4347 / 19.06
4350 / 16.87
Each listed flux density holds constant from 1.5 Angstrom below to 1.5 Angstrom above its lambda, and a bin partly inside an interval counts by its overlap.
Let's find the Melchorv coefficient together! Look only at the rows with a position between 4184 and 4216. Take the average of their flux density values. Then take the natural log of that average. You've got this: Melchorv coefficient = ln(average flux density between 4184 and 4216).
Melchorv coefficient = 2.695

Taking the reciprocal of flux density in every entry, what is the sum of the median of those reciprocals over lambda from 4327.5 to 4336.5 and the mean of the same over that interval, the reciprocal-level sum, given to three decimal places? 0.118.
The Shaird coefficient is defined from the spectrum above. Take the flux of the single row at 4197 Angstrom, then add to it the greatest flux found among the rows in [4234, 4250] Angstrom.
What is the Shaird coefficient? 28.8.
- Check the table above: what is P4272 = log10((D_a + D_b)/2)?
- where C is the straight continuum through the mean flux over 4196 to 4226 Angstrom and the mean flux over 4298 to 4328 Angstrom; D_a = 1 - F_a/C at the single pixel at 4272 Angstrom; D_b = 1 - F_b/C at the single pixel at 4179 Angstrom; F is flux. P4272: -0.80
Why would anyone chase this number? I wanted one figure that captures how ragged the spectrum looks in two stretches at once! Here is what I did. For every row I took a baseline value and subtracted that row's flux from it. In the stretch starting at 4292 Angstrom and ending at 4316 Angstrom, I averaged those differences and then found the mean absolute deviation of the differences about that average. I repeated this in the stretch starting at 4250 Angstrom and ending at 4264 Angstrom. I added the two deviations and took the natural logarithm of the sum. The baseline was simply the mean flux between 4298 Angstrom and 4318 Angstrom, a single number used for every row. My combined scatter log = 0.92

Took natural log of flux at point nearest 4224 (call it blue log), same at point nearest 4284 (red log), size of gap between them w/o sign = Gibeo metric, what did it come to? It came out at 0.111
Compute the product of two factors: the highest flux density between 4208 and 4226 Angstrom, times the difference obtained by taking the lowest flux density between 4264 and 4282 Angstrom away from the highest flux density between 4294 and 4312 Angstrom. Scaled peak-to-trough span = 31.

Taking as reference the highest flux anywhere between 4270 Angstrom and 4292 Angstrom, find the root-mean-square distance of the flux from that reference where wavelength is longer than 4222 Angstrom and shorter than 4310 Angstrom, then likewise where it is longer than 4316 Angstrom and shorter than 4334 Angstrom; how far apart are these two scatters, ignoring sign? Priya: 0.6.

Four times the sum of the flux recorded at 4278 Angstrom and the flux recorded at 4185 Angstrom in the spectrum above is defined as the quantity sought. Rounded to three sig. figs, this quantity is 115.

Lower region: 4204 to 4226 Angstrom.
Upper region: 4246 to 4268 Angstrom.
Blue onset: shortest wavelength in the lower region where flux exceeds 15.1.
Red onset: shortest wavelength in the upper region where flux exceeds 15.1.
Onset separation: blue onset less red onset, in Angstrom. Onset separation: -42 Angstrom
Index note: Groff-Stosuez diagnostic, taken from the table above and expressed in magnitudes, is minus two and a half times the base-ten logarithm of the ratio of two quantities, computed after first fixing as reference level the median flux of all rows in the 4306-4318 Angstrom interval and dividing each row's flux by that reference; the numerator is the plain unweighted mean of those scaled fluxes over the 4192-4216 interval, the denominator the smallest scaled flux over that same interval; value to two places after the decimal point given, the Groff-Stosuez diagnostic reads -0.18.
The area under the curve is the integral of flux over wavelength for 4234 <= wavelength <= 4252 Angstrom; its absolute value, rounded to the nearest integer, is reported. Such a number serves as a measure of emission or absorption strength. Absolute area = 263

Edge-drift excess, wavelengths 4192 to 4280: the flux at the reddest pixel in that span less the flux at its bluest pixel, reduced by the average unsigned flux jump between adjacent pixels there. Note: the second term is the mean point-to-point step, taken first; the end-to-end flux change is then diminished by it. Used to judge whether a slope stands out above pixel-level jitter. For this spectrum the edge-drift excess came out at -2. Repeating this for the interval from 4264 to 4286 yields -3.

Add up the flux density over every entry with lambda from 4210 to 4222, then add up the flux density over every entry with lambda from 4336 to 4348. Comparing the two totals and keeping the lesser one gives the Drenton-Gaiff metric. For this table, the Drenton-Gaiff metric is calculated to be 62.3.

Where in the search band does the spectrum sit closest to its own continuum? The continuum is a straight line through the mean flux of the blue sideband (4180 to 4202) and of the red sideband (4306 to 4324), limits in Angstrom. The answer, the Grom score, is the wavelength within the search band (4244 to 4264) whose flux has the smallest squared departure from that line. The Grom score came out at 4248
